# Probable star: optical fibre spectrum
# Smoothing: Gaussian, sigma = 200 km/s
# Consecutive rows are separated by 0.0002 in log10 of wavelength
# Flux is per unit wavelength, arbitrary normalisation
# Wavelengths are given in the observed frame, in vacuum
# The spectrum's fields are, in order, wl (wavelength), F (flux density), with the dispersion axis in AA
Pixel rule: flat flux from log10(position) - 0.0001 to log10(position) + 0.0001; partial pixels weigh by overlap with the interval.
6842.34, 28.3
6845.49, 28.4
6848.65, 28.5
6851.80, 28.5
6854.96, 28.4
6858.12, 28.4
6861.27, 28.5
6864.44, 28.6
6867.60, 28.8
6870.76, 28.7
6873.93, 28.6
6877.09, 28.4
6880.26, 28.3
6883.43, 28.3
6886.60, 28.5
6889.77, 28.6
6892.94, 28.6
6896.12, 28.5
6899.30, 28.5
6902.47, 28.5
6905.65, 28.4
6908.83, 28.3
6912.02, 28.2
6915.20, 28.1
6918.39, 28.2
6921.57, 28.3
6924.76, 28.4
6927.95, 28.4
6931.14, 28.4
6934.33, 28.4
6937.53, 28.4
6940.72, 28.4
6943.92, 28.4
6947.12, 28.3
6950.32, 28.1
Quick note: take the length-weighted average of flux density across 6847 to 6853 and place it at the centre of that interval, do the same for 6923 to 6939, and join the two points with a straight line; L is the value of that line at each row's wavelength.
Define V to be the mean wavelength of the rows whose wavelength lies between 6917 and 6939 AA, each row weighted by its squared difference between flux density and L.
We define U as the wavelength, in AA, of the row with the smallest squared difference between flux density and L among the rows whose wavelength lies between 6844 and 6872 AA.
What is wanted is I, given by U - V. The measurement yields -70.5 AA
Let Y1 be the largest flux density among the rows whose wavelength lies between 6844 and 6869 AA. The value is 28.8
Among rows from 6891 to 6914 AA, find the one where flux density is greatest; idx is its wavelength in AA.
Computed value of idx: 6892.94 AA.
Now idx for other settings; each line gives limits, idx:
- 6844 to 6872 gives 6867.60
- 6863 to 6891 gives 6867.60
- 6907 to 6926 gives 6924.76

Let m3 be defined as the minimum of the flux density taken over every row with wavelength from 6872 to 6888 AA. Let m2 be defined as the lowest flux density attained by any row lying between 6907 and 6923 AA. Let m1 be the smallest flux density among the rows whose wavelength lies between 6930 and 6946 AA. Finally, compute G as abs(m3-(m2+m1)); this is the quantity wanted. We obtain 28.2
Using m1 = 28.4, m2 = 28.1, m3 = 28.3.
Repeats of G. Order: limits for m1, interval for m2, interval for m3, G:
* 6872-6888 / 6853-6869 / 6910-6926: 28.6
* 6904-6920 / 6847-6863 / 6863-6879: 28.1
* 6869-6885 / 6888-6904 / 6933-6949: 28.5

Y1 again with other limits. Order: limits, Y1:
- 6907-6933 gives 28.4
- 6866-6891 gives 28.8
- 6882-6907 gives 28.6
